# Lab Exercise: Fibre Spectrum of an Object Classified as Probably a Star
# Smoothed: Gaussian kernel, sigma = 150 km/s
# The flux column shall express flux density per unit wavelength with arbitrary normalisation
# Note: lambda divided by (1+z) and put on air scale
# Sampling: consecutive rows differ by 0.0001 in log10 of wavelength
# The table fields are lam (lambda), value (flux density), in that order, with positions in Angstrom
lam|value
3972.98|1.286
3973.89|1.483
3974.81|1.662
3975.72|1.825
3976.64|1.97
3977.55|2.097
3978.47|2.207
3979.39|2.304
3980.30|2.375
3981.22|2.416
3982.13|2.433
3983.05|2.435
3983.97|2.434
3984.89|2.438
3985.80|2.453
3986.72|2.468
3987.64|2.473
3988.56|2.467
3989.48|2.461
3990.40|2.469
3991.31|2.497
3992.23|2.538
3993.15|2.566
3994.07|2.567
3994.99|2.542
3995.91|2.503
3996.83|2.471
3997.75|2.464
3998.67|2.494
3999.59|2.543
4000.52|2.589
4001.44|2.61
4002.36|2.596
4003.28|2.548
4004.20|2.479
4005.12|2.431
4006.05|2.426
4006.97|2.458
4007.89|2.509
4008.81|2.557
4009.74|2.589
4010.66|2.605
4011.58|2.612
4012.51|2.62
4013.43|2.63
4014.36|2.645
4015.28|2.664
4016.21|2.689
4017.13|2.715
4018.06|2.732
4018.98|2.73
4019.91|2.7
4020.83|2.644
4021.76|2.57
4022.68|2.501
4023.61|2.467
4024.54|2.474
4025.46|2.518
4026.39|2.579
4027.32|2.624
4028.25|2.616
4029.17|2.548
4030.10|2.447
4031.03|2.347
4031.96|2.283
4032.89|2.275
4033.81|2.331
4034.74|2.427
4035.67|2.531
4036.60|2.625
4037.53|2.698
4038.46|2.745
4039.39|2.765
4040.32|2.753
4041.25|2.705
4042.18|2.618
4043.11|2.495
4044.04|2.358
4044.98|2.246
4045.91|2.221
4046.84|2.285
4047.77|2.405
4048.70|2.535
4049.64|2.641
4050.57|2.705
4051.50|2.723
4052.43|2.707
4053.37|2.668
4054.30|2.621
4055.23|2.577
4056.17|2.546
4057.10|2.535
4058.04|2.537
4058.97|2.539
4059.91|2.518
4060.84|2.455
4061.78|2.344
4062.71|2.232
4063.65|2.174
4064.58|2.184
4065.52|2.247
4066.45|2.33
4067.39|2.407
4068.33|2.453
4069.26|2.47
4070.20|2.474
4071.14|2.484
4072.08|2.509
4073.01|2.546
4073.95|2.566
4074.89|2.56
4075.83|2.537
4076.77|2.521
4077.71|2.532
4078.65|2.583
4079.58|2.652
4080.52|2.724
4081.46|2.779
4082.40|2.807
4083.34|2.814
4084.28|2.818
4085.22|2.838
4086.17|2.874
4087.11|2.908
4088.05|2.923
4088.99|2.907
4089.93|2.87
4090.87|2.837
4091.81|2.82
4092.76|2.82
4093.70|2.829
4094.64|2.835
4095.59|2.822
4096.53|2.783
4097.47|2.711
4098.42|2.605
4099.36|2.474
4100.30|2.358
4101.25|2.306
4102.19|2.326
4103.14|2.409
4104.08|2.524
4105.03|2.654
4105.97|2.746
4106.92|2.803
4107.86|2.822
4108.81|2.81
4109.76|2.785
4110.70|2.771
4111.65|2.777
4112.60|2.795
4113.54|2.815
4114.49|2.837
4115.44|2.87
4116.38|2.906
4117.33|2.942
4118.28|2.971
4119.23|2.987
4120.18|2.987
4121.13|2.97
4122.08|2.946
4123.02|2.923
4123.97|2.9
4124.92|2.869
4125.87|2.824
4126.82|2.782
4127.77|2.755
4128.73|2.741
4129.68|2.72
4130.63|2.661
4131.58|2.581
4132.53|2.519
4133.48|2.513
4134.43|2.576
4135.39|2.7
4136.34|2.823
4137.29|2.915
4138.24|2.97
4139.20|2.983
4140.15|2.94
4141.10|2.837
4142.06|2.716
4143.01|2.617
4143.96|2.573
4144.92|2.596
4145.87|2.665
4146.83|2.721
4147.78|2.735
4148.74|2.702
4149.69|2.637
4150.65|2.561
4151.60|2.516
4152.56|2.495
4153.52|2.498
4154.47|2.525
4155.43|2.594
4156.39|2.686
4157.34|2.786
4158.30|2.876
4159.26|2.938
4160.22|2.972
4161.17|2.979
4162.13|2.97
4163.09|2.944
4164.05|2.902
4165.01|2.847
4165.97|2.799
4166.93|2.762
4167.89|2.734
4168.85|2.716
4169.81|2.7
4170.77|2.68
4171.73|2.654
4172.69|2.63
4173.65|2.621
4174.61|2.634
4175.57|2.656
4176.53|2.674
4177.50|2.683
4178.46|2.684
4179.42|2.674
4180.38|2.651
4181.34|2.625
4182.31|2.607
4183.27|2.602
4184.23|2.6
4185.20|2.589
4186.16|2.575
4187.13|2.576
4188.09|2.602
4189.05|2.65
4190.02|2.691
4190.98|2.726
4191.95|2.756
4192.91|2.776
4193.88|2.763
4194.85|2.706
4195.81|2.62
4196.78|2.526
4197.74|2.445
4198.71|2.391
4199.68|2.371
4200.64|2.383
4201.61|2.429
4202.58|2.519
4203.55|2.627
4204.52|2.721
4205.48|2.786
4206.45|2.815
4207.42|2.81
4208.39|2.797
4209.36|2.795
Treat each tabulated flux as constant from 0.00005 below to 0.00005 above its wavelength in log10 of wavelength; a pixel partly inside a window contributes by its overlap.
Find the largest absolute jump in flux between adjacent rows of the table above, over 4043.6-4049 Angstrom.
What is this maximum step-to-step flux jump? 0.13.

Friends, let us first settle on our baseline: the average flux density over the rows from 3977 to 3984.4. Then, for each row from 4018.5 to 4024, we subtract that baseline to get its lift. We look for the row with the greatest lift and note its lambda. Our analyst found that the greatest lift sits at 4018.98 Angstrom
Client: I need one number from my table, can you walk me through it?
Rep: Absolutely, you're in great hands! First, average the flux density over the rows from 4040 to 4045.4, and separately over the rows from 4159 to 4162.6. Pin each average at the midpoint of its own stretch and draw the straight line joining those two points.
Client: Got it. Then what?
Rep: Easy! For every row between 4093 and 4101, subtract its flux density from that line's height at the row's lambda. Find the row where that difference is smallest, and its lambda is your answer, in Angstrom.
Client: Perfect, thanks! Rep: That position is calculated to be 4094.64 Angstrom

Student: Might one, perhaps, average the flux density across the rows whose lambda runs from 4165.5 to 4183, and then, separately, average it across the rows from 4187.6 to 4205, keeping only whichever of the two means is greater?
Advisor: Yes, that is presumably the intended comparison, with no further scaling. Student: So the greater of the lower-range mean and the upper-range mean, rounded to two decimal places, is 2.68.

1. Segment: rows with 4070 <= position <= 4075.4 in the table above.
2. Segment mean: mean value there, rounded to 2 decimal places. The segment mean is 2.52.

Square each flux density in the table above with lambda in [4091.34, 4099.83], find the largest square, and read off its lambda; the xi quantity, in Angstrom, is 4094.64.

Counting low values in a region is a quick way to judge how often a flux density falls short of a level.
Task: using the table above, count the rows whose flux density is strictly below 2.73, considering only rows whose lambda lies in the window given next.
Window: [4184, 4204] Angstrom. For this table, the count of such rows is 18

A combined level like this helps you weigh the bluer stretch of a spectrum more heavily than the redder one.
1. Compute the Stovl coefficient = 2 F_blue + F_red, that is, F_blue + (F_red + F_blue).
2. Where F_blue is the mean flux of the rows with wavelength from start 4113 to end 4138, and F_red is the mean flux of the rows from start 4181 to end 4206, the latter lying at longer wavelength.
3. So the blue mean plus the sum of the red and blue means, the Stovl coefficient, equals 8.2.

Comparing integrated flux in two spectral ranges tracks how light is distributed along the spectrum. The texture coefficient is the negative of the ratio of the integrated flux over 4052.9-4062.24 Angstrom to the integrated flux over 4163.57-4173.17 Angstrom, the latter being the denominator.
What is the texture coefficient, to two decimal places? -0.90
